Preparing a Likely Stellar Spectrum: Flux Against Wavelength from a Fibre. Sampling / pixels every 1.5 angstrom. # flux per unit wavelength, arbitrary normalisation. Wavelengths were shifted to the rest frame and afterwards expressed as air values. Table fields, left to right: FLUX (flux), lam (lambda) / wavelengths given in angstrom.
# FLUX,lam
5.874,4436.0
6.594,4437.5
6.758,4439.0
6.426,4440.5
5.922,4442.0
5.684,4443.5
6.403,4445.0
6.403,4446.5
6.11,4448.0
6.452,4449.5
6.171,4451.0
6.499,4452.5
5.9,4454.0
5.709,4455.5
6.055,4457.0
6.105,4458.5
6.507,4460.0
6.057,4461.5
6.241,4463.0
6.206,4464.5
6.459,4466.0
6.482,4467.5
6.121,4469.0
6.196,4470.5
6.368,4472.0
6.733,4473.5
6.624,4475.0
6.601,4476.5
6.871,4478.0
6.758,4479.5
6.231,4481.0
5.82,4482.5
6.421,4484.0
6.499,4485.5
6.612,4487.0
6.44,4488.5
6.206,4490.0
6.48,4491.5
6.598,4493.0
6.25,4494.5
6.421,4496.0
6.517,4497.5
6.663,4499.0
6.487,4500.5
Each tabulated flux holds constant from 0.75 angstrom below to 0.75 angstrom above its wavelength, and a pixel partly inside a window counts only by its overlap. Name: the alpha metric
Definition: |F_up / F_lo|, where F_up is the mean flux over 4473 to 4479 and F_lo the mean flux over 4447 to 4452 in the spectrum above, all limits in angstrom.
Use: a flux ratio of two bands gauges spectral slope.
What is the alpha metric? 1.07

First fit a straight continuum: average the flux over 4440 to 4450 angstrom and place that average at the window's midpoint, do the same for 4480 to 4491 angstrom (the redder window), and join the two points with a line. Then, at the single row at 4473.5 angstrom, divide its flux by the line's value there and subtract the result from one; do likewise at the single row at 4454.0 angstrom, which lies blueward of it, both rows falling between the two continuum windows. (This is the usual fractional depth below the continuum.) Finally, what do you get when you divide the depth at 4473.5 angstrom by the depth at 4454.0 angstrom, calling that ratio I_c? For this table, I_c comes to -1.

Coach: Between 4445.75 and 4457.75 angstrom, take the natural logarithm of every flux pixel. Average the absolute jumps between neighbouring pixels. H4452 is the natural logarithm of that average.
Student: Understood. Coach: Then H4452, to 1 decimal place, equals -2.9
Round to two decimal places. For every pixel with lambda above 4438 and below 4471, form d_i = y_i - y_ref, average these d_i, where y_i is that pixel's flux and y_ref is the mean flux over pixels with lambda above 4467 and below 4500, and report -0.23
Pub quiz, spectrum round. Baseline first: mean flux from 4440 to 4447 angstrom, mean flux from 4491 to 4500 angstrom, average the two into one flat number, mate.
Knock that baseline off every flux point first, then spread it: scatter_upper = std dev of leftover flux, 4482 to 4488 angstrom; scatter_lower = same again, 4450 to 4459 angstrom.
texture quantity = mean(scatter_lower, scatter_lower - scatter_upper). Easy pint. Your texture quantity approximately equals 0.09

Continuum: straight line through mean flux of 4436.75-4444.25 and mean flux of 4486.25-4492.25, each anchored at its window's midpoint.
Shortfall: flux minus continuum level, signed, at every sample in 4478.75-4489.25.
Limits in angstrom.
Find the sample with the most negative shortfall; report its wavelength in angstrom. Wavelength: 4482.5 angstrom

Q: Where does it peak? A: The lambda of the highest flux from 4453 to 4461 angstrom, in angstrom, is 4460.0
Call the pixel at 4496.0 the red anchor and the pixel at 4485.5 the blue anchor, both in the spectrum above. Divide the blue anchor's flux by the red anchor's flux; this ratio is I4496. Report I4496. 1.012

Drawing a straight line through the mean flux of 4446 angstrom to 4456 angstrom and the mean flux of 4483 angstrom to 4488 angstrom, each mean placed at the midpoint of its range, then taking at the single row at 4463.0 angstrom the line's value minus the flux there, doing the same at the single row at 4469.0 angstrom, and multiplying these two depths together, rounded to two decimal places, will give 0.01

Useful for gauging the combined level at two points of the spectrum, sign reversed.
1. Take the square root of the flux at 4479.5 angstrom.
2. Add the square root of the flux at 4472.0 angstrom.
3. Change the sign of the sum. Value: -5.12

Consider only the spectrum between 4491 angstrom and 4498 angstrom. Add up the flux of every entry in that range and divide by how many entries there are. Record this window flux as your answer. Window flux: 6.45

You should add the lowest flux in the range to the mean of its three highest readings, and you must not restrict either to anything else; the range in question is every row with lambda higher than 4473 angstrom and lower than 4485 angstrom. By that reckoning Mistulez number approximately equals 12.6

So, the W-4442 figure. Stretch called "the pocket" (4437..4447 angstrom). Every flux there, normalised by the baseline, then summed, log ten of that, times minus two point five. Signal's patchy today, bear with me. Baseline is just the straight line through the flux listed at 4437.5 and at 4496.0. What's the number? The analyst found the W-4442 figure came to -2.1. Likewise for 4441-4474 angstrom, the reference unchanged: -3.3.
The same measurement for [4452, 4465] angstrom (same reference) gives -2.3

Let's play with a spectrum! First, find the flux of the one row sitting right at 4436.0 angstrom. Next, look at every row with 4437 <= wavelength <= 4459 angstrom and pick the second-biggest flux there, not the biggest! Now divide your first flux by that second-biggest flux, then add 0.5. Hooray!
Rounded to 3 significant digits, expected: 1.39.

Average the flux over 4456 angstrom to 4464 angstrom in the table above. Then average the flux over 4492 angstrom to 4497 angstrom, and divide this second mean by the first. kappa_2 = 1.04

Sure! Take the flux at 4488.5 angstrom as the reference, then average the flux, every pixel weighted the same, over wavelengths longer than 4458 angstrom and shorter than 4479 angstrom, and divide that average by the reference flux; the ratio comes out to 0.99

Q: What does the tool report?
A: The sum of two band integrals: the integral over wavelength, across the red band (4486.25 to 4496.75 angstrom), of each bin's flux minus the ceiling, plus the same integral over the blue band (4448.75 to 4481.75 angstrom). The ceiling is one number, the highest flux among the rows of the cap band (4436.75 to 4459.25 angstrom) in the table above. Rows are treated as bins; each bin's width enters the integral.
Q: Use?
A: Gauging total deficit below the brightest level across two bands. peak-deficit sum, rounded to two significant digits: -17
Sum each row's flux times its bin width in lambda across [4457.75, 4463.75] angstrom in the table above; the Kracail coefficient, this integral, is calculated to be 37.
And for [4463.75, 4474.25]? 67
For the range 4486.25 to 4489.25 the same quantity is 20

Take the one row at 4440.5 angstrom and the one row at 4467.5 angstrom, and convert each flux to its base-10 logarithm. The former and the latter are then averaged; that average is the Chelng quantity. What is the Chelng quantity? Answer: 0.810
